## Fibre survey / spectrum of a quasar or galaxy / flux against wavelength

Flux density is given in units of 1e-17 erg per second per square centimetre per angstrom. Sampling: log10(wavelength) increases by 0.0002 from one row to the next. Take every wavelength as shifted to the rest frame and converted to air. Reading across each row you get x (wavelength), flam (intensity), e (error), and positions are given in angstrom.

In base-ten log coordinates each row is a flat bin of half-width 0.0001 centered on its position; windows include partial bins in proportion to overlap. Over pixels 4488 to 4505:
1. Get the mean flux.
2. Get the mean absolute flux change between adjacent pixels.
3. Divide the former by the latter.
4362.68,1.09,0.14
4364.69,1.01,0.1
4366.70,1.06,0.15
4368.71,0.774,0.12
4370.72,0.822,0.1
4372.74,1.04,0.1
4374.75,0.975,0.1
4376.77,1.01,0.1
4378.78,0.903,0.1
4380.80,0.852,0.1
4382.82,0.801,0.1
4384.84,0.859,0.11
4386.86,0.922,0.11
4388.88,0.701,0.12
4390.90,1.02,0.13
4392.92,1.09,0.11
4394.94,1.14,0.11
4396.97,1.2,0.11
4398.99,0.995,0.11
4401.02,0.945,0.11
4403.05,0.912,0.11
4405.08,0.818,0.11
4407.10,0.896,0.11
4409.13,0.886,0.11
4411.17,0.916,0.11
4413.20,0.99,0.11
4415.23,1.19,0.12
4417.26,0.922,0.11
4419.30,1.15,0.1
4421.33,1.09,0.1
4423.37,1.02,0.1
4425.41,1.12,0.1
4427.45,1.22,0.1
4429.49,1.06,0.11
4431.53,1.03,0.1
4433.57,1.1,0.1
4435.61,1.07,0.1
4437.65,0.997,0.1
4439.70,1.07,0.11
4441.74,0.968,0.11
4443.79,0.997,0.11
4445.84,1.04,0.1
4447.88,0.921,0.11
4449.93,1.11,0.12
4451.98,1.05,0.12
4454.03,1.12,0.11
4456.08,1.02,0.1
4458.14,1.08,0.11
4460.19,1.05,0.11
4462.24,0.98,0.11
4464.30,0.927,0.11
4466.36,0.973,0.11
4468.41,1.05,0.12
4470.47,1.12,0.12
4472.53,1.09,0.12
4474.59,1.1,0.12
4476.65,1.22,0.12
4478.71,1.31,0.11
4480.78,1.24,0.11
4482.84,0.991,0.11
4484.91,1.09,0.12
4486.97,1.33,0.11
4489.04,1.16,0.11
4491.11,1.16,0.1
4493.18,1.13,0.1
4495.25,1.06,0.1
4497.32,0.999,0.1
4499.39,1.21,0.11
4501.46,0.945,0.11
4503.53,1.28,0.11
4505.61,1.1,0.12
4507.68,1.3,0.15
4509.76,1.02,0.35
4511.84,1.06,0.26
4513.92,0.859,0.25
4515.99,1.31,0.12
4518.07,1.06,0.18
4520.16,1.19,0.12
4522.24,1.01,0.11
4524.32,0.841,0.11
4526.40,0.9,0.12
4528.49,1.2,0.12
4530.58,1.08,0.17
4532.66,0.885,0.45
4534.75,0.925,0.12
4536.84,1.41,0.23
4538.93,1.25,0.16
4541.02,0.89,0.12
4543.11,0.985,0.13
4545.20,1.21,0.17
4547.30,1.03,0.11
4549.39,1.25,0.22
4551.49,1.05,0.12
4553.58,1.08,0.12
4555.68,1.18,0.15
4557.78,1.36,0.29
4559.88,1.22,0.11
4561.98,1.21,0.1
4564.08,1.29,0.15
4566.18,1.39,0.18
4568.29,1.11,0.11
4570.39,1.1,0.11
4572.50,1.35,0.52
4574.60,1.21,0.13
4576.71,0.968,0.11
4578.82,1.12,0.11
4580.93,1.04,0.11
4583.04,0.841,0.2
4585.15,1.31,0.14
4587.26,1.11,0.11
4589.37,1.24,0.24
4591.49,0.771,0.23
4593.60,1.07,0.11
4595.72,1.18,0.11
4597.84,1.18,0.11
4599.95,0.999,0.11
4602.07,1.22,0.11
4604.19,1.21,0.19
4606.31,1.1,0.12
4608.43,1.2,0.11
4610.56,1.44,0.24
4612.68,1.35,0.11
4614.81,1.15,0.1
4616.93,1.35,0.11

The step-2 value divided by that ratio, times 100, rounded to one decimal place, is 1.7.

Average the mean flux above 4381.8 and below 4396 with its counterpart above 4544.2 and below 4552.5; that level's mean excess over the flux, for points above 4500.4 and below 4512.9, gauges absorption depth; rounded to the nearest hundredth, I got -0.08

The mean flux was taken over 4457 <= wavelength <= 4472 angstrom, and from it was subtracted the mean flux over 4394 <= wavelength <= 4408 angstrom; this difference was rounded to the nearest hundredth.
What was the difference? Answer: 0.04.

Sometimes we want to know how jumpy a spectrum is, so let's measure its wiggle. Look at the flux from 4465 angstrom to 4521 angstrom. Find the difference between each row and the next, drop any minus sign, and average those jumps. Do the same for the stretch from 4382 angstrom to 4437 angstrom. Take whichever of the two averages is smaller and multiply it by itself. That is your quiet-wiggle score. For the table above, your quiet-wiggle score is 0.011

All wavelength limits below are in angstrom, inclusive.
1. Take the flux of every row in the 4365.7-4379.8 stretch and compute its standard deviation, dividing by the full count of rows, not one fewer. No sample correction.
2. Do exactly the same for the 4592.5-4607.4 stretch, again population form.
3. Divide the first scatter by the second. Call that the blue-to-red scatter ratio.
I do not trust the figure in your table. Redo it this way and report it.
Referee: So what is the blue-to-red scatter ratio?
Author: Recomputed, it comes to 1.34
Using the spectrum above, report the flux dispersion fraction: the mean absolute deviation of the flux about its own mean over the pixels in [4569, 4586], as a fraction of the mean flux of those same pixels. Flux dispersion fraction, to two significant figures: 0.12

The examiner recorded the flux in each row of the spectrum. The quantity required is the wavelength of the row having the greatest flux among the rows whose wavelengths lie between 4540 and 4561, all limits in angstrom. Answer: 4557.78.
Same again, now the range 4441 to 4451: 4449.93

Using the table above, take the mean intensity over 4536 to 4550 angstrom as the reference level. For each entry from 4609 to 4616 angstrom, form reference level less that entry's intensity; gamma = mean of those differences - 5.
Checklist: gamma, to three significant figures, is -5.17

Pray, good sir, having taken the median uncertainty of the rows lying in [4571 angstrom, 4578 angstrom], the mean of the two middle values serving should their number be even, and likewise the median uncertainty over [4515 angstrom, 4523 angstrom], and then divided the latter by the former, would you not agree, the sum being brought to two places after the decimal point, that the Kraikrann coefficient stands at 0.92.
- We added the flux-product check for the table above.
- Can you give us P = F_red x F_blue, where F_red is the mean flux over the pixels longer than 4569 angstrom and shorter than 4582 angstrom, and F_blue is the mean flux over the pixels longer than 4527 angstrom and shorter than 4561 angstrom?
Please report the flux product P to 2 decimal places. 1.27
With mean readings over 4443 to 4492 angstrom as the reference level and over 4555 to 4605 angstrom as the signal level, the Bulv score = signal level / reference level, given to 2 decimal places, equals 1.06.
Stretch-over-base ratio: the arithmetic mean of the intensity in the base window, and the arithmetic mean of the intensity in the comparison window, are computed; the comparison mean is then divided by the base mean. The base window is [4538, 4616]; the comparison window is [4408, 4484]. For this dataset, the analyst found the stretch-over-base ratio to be 0.92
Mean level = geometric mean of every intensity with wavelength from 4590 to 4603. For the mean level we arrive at 1.058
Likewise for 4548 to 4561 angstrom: 1.185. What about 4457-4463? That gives 1.036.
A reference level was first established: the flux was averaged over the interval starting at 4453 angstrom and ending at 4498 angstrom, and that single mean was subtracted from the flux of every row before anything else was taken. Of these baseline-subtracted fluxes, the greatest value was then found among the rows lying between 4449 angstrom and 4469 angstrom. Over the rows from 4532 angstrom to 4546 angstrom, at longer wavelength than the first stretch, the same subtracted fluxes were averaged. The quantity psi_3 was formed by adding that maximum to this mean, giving 0.00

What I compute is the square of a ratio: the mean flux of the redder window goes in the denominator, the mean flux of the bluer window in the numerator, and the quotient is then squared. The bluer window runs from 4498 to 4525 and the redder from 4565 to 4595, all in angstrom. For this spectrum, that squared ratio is 0.96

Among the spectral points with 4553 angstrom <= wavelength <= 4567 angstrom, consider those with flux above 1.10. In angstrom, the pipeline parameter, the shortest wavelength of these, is 4555.68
